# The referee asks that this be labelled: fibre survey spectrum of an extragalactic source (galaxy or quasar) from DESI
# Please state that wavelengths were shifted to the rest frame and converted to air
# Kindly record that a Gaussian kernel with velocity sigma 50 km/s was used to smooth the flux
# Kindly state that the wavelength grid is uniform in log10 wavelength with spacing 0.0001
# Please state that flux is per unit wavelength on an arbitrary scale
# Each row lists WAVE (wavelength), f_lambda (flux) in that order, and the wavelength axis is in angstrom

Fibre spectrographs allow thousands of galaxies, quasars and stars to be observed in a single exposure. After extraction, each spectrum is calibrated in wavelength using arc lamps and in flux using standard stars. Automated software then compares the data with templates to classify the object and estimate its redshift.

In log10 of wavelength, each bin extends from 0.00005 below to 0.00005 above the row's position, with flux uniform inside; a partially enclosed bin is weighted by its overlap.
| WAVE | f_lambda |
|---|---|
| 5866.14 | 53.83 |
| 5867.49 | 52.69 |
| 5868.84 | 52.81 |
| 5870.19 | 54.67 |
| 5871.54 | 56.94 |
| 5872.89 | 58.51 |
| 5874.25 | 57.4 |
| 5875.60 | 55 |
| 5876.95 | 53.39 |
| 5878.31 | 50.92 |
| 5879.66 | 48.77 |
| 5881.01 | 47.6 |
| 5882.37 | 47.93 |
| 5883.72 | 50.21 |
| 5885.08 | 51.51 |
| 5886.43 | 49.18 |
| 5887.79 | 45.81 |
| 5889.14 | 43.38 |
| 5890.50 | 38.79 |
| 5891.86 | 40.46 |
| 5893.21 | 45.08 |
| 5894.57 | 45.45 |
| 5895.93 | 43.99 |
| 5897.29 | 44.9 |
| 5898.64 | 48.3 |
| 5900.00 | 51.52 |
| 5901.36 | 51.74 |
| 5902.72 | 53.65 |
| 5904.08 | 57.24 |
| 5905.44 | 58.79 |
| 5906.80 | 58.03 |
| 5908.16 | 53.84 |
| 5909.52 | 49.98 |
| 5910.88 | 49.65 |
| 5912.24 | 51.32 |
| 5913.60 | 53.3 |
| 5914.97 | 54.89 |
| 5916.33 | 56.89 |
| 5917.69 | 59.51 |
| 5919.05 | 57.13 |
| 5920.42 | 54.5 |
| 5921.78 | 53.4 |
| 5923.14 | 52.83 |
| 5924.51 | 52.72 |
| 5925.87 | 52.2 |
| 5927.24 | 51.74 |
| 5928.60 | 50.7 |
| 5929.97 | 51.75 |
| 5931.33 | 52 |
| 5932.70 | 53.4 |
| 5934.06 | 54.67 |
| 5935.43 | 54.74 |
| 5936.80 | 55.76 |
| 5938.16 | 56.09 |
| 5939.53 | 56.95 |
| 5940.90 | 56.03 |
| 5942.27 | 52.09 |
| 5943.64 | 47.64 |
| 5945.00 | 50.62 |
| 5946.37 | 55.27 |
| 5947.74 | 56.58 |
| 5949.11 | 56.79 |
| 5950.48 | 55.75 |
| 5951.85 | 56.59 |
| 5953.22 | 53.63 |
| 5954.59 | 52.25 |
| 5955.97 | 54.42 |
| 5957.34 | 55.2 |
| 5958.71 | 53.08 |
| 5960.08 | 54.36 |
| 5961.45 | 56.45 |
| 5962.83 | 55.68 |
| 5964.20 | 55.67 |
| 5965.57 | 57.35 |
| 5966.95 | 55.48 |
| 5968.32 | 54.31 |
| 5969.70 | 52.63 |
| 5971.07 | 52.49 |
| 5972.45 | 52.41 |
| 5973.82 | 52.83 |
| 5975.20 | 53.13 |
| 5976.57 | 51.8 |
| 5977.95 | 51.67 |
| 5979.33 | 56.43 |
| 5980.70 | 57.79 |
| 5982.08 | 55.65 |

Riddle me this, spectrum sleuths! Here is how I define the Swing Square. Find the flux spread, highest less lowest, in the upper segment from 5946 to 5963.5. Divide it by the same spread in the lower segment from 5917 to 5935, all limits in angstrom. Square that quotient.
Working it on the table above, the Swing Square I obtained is 0.27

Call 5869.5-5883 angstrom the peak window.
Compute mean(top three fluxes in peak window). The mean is 57.6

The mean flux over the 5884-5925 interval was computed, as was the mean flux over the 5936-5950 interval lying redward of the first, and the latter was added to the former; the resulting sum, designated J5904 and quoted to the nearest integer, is 105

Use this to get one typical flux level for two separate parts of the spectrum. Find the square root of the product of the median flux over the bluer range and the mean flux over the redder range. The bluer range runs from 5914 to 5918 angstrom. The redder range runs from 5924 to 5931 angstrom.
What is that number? 54.3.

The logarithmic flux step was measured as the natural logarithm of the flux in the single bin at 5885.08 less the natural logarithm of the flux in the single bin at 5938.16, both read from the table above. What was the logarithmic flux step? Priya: -0.09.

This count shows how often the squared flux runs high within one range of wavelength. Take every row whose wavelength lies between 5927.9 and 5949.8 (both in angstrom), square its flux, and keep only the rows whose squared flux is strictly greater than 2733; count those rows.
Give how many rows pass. 10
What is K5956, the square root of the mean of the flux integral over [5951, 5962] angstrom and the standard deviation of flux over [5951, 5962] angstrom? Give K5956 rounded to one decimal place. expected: 17.3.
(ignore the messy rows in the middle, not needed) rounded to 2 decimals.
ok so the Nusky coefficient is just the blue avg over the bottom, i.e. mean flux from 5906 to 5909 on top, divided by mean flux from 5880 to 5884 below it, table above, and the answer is 1.15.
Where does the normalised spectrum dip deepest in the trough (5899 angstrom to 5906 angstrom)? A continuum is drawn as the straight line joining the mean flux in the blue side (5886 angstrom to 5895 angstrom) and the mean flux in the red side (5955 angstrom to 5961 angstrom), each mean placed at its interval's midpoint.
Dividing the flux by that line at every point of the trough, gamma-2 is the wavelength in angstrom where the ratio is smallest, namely 5901.36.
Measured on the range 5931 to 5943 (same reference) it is 5942.27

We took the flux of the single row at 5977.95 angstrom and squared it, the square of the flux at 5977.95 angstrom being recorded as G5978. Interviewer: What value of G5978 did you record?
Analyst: 2670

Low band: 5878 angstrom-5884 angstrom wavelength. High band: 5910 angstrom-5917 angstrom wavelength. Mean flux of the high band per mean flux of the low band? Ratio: 1.08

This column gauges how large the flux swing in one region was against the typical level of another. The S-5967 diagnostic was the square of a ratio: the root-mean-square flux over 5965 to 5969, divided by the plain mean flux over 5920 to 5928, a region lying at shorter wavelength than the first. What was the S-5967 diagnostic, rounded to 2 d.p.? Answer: 1.11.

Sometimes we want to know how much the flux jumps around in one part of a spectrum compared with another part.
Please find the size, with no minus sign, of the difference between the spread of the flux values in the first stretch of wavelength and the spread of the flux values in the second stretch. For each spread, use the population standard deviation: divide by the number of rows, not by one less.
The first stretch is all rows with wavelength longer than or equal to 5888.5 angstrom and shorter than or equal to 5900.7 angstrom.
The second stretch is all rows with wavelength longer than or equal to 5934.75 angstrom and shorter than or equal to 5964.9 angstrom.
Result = 1.3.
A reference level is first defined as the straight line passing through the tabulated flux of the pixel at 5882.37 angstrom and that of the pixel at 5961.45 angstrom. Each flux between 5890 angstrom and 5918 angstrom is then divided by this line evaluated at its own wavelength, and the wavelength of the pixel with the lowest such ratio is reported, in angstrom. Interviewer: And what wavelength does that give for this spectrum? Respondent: 5890.50 angstrom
